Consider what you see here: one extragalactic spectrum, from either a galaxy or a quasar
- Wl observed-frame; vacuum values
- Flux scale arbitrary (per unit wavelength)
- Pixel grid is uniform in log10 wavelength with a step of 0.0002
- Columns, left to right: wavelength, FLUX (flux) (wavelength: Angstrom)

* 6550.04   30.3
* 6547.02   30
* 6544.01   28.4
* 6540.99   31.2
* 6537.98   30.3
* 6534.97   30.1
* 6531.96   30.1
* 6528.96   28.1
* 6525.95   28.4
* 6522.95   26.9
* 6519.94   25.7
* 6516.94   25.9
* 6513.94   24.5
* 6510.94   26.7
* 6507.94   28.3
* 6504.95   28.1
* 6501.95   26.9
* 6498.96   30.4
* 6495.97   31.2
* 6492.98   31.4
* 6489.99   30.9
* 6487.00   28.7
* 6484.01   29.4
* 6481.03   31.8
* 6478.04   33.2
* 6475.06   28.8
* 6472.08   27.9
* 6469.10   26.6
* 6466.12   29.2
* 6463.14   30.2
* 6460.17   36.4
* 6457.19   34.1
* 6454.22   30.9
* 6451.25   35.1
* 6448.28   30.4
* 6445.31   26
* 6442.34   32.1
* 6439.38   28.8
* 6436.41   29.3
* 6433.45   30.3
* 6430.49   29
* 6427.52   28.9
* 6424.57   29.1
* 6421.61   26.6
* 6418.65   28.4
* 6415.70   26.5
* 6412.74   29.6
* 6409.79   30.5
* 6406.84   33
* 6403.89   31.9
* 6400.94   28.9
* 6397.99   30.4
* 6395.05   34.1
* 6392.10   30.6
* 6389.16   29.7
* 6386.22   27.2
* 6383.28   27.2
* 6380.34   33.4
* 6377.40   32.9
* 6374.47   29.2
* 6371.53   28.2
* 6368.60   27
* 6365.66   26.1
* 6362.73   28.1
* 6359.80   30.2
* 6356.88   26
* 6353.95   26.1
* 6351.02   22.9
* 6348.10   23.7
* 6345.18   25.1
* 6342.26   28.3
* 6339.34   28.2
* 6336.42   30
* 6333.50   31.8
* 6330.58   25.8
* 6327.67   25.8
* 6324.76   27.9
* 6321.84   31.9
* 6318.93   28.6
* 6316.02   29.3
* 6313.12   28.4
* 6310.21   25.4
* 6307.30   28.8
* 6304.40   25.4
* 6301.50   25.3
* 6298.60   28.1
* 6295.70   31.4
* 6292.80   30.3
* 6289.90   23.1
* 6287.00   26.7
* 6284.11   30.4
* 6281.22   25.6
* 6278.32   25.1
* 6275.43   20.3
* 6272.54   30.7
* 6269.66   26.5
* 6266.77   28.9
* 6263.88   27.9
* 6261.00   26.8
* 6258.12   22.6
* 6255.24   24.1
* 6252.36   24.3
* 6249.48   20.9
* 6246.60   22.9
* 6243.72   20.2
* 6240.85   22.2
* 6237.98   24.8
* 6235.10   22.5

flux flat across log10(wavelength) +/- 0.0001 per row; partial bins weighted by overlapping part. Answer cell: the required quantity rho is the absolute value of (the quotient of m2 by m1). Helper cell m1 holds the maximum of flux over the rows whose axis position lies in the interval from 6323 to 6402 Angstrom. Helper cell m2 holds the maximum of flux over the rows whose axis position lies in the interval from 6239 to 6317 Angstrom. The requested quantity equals 0.92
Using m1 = 34.1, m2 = 31.4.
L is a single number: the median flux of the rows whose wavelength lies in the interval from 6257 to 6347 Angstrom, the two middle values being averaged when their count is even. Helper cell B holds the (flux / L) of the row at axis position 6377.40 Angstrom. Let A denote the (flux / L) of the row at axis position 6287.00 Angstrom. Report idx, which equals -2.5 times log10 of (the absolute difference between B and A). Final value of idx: 1.6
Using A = 0.96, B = 1.18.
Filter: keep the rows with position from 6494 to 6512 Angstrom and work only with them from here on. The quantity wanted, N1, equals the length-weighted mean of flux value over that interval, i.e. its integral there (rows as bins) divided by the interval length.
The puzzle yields 28.7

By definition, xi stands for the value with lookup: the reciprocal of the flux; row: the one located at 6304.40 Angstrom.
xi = 0.0394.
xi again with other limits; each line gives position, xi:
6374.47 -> 0.0342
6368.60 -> 0.0370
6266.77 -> 0.0346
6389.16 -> 0.0337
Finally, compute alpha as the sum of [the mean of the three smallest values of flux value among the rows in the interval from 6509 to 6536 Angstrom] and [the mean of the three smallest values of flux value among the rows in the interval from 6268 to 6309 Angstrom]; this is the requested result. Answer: 48.2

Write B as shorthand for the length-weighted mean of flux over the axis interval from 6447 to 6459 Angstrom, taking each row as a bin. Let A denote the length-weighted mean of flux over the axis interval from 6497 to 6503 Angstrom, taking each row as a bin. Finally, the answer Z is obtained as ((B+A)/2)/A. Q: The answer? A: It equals 1.06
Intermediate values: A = 29.0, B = 32.8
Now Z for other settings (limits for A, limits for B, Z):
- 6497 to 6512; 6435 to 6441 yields 1.02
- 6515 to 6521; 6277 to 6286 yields 1.03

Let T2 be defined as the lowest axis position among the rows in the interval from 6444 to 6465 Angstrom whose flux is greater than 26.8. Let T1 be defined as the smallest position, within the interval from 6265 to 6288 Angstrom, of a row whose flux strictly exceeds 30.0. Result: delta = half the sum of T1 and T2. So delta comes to 6360.4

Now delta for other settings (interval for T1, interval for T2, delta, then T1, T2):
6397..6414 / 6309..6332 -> 6355.6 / 6397.99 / 6313.12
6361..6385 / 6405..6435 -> 6392.1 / 6377.40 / 6406.84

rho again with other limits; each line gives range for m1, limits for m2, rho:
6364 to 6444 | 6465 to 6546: 0.97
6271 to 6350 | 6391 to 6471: 1.14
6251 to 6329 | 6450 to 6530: 1.14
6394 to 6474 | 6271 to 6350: 0.88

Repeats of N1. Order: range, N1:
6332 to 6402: 28.6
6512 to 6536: 27.4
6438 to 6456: 30.6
